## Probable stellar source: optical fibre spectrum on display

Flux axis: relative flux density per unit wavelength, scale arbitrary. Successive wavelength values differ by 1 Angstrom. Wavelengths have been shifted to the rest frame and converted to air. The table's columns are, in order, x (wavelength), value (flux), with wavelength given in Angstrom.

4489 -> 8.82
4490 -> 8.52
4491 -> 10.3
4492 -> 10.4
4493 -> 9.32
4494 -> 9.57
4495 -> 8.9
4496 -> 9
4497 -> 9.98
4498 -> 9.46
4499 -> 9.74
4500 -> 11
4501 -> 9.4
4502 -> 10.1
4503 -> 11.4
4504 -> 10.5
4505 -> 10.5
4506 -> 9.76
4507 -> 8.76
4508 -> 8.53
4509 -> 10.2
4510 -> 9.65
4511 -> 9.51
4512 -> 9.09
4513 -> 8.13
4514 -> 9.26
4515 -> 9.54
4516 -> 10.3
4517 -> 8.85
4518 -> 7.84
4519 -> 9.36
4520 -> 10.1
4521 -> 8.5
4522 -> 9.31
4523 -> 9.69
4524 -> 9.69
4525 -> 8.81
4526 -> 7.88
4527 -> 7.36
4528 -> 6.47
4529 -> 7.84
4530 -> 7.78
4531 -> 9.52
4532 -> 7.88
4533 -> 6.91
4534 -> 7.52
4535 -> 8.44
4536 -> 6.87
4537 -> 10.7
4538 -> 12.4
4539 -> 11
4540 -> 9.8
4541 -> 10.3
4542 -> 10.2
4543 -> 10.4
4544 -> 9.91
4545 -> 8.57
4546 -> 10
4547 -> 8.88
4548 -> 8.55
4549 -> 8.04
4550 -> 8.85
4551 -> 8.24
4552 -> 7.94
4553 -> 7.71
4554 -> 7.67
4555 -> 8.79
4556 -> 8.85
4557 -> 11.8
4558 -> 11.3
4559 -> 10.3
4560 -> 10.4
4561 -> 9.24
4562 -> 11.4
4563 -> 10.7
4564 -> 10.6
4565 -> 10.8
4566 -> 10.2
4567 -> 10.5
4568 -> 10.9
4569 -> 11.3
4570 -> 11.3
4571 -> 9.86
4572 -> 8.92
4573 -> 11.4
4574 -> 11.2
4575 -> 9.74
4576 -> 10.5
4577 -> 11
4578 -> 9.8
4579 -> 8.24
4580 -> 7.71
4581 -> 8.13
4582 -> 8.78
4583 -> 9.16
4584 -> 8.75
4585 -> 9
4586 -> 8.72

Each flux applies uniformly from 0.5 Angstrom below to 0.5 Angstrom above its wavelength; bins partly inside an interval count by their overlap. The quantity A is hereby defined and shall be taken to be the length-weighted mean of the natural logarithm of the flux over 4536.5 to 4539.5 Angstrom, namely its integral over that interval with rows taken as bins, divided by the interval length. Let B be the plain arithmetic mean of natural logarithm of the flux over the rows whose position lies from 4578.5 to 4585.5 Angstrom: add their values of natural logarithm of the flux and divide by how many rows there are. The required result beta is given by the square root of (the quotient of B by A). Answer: 0.94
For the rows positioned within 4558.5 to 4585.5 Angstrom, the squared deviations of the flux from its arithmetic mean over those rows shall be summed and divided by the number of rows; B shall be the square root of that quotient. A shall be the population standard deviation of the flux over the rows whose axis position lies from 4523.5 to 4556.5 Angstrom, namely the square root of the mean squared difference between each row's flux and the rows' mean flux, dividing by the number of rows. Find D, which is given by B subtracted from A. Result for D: 0.2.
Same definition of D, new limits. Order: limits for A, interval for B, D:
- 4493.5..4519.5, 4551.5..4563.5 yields -0.6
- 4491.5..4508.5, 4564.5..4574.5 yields 0.0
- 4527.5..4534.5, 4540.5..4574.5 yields -0.3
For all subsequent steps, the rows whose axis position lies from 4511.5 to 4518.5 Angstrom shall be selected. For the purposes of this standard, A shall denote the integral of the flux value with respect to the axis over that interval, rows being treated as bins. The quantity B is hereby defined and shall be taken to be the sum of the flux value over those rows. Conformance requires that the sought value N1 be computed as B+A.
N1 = 126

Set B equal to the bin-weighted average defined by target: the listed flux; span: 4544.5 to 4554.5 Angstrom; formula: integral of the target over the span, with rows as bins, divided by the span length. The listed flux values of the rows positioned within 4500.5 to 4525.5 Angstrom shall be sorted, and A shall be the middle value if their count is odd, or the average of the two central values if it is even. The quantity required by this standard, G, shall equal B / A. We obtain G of 0.89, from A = 9.5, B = 8.4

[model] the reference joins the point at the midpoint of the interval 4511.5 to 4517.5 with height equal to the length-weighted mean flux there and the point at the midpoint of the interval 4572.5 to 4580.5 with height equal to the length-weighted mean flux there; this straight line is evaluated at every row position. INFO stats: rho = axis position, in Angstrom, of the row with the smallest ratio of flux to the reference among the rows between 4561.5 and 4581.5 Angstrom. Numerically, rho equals 4580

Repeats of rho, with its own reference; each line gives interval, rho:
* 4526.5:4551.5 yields 4528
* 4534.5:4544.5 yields 4536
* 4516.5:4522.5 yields 4518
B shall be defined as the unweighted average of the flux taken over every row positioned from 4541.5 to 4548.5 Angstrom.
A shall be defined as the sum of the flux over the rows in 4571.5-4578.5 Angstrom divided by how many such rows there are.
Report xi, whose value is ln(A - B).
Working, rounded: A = 10.4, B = 9.5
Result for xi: -0.1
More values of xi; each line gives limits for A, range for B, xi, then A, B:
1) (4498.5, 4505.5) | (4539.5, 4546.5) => -0.7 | 10.4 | 9.9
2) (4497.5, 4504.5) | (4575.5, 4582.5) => 0.1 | 10.2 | 9.2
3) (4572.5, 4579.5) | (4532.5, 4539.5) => 0.1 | 10.3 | 9.1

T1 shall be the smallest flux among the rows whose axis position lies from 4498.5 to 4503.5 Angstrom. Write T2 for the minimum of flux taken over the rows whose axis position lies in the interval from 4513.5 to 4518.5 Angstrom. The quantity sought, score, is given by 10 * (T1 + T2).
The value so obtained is 172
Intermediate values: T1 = 9.4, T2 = 7.84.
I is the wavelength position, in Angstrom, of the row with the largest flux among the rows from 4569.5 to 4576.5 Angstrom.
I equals 4573 Angstrom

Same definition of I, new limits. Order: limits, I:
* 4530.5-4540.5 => 4538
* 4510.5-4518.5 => 4516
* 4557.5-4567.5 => 4562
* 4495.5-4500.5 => 4500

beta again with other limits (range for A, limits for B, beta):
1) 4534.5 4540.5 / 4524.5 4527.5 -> 0.96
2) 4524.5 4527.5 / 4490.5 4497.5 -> 1.04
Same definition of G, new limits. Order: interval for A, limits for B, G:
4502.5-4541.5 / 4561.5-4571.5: 1.16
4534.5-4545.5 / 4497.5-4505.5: 1.01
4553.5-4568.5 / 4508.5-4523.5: 0.88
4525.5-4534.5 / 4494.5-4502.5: 1.25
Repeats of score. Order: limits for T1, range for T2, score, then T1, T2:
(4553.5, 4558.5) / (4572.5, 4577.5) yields 174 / 7.67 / 9.74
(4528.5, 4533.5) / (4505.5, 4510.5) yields 154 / 6.91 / 8.53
